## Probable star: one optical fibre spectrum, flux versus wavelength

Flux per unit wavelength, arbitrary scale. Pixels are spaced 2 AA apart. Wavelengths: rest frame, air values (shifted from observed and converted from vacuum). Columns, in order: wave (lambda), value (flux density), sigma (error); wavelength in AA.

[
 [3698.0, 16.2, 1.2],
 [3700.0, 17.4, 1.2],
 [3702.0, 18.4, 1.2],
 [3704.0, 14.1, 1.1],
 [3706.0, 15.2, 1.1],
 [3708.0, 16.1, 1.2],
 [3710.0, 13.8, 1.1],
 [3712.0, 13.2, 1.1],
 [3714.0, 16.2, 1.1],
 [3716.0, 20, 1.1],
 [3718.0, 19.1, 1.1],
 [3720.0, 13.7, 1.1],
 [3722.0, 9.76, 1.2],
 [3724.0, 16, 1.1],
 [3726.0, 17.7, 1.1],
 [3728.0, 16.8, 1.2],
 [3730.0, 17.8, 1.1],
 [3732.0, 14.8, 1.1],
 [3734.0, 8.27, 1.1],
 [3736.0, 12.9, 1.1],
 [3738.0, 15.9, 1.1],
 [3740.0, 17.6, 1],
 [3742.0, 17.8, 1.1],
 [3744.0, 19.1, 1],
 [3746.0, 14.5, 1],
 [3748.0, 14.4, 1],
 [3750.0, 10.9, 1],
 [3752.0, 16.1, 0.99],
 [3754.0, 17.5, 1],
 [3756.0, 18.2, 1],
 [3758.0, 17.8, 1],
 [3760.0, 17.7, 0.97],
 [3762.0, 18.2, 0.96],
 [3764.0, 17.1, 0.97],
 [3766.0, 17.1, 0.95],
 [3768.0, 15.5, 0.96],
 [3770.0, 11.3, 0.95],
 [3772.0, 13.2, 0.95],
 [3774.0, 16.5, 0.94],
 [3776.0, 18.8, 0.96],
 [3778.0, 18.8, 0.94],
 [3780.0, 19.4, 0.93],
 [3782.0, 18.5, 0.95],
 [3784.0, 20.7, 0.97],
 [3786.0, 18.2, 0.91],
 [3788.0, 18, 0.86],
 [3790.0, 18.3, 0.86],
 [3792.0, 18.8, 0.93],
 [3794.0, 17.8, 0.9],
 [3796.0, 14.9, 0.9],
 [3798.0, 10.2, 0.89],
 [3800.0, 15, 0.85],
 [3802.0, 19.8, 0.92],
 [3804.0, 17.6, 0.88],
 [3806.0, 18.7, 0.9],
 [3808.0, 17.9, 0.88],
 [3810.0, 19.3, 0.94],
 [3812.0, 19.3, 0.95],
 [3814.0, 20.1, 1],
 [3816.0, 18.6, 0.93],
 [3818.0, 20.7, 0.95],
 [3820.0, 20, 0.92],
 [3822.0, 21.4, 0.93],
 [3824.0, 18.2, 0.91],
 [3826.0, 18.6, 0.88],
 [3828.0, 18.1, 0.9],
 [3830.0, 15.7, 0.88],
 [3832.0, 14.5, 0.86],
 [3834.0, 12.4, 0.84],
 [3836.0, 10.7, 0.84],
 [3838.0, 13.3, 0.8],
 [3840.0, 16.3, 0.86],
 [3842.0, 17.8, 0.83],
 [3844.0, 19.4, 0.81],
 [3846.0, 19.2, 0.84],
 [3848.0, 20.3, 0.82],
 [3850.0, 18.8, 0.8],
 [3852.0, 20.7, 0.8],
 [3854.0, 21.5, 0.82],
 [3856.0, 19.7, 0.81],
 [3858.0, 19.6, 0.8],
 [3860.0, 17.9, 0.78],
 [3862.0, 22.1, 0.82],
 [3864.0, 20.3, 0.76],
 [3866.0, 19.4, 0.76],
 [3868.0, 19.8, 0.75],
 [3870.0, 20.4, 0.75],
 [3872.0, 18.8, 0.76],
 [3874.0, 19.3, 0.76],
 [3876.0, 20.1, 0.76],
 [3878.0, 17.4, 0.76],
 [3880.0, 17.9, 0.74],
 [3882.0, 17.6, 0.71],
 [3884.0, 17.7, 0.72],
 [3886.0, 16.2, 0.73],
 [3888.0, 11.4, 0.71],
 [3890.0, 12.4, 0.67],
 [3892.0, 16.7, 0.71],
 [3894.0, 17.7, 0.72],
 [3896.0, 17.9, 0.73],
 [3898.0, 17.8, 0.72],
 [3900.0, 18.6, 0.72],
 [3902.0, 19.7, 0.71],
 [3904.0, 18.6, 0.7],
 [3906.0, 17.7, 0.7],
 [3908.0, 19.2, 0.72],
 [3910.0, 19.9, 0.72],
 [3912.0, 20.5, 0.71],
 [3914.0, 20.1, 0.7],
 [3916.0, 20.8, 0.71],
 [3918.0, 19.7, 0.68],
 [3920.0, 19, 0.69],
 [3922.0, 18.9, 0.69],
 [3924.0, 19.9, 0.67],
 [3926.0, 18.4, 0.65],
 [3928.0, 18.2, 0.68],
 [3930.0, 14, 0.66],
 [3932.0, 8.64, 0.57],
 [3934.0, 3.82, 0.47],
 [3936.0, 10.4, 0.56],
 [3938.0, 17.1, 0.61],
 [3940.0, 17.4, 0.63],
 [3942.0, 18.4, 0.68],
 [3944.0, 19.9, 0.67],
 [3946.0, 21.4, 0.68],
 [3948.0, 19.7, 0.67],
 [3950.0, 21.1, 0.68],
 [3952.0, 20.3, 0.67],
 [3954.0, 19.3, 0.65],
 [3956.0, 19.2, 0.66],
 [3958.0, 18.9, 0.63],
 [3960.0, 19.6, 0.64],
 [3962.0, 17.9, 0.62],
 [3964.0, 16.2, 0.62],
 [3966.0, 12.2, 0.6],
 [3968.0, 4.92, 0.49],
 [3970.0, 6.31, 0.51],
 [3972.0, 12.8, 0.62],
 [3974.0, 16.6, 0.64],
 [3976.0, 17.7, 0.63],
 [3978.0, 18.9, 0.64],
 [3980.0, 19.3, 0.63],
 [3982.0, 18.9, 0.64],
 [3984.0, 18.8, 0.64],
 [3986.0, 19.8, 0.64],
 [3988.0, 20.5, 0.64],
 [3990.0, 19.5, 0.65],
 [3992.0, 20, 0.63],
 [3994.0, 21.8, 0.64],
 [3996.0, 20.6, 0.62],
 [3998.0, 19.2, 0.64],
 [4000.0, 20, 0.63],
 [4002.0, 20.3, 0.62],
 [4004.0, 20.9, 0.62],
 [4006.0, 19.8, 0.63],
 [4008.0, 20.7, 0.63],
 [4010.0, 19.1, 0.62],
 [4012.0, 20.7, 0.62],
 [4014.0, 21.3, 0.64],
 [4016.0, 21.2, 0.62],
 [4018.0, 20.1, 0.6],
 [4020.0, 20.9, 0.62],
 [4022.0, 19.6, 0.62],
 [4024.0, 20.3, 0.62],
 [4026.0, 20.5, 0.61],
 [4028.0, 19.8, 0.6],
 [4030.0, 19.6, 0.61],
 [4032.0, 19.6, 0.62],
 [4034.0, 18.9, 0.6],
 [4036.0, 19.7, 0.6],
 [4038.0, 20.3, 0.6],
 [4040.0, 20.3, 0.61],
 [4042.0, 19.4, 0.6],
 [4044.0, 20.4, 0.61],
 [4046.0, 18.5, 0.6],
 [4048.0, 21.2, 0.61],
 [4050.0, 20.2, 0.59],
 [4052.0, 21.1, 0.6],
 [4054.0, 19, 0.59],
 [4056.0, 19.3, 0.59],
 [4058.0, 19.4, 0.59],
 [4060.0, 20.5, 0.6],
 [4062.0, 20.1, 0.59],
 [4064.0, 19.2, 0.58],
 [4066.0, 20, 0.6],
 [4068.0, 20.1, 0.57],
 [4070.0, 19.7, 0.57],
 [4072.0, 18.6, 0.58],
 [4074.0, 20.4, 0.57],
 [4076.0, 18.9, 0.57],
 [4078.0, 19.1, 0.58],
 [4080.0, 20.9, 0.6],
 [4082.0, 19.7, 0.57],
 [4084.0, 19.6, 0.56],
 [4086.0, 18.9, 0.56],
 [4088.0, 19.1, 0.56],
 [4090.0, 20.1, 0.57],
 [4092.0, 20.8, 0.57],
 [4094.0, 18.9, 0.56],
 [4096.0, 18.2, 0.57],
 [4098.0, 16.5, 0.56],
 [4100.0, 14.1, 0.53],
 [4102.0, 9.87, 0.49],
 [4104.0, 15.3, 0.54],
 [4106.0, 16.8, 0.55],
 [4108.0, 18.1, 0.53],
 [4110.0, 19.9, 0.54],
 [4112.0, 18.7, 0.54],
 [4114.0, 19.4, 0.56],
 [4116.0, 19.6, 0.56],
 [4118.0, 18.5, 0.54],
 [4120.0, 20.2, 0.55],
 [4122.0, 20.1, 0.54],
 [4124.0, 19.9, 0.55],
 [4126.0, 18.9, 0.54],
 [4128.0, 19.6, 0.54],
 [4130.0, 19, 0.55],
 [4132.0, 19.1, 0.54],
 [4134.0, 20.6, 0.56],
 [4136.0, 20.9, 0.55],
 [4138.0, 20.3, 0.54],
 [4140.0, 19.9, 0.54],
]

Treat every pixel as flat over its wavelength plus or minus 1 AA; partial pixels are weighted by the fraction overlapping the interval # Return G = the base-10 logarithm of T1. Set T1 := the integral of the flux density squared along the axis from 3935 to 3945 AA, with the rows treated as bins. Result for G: 3.46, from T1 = 2876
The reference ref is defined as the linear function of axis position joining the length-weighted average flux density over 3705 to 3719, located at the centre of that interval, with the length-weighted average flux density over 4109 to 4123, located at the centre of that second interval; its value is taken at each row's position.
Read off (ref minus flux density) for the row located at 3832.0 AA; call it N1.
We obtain 3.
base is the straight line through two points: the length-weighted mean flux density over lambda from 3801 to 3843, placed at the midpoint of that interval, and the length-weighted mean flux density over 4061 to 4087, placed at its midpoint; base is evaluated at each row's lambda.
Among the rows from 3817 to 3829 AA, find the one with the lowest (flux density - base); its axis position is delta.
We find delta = 3828.0 AA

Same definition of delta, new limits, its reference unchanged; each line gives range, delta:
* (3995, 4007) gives 3998.0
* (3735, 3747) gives 3736.0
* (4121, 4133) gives 4126.0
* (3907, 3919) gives 3908.0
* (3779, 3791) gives 3788.0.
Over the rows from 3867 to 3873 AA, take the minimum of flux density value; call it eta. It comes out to 18.8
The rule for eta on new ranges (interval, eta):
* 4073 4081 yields 18.9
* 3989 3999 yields 19.2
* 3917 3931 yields 14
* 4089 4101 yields 14.1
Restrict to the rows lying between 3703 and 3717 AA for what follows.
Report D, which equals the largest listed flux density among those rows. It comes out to 20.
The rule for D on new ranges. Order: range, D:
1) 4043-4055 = 21.2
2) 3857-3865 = 22.1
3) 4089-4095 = 20.8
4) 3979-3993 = 20.5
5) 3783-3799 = 20.7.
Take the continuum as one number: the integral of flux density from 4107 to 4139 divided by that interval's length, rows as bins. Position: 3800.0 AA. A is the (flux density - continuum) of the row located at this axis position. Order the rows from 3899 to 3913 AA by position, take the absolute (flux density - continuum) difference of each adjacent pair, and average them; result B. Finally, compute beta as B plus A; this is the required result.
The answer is -3.6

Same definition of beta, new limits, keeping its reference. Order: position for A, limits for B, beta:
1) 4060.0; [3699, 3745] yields 3.6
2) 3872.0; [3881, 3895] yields 1.4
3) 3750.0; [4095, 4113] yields -6.2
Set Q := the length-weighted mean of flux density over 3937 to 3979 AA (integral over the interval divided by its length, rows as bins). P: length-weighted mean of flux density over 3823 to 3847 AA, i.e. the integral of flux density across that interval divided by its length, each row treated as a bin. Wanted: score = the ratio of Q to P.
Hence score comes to 1.05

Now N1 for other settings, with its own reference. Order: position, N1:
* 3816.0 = -2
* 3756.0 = -2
